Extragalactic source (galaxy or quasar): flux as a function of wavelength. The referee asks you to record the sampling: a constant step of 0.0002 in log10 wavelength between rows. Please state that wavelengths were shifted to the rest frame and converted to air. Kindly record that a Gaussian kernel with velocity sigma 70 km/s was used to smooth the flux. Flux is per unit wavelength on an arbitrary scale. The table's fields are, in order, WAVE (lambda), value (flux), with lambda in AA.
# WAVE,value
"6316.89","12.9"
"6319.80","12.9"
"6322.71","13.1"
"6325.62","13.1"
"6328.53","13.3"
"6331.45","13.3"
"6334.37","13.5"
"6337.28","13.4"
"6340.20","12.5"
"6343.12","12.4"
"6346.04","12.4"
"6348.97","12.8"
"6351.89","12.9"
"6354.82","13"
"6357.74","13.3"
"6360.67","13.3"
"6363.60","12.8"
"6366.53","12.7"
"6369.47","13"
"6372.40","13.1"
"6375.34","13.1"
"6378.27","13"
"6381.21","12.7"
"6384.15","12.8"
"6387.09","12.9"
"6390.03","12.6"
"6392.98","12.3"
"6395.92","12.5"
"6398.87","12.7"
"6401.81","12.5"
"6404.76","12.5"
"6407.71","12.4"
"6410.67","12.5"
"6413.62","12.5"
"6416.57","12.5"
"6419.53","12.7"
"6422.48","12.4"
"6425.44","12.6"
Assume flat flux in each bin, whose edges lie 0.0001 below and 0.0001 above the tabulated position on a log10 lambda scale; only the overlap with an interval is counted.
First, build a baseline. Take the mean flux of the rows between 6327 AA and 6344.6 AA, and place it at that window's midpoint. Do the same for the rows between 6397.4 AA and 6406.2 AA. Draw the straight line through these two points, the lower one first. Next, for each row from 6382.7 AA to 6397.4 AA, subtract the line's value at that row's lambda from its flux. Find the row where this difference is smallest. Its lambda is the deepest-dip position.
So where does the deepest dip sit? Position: 6392.98 AA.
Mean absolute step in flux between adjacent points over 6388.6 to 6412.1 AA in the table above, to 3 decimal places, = 0.157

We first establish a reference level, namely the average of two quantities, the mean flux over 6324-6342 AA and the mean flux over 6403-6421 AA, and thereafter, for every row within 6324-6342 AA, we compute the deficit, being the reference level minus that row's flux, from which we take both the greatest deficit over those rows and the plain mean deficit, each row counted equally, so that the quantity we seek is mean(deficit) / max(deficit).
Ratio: -1.0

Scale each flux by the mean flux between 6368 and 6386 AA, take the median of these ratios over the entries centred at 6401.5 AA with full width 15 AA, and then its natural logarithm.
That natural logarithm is -0.035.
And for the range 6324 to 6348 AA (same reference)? 0.019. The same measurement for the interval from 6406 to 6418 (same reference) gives -0.035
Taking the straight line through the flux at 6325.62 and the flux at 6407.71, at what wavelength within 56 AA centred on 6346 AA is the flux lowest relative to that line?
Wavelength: 6343.12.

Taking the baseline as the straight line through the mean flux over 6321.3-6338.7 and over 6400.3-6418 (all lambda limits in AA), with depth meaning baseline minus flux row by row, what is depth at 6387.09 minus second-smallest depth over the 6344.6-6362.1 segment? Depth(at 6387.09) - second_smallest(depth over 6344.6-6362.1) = 0.10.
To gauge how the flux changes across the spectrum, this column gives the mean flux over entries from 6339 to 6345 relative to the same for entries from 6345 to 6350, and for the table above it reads 0.99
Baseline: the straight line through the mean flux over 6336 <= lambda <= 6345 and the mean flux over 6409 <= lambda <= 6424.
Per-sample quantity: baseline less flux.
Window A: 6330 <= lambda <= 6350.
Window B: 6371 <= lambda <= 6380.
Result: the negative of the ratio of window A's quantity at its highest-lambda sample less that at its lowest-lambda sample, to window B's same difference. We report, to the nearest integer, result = -5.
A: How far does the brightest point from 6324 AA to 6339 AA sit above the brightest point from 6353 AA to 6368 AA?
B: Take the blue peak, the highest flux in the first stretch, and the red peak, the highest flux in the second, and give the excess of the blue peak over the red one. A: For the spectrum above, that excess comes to 0.20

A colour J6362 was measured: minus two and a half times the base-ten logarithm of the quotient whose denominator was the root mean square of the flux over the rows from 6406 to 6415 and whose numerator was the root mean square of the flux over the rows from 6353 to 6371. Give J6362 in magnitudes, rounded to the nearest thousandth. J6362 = -0.047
